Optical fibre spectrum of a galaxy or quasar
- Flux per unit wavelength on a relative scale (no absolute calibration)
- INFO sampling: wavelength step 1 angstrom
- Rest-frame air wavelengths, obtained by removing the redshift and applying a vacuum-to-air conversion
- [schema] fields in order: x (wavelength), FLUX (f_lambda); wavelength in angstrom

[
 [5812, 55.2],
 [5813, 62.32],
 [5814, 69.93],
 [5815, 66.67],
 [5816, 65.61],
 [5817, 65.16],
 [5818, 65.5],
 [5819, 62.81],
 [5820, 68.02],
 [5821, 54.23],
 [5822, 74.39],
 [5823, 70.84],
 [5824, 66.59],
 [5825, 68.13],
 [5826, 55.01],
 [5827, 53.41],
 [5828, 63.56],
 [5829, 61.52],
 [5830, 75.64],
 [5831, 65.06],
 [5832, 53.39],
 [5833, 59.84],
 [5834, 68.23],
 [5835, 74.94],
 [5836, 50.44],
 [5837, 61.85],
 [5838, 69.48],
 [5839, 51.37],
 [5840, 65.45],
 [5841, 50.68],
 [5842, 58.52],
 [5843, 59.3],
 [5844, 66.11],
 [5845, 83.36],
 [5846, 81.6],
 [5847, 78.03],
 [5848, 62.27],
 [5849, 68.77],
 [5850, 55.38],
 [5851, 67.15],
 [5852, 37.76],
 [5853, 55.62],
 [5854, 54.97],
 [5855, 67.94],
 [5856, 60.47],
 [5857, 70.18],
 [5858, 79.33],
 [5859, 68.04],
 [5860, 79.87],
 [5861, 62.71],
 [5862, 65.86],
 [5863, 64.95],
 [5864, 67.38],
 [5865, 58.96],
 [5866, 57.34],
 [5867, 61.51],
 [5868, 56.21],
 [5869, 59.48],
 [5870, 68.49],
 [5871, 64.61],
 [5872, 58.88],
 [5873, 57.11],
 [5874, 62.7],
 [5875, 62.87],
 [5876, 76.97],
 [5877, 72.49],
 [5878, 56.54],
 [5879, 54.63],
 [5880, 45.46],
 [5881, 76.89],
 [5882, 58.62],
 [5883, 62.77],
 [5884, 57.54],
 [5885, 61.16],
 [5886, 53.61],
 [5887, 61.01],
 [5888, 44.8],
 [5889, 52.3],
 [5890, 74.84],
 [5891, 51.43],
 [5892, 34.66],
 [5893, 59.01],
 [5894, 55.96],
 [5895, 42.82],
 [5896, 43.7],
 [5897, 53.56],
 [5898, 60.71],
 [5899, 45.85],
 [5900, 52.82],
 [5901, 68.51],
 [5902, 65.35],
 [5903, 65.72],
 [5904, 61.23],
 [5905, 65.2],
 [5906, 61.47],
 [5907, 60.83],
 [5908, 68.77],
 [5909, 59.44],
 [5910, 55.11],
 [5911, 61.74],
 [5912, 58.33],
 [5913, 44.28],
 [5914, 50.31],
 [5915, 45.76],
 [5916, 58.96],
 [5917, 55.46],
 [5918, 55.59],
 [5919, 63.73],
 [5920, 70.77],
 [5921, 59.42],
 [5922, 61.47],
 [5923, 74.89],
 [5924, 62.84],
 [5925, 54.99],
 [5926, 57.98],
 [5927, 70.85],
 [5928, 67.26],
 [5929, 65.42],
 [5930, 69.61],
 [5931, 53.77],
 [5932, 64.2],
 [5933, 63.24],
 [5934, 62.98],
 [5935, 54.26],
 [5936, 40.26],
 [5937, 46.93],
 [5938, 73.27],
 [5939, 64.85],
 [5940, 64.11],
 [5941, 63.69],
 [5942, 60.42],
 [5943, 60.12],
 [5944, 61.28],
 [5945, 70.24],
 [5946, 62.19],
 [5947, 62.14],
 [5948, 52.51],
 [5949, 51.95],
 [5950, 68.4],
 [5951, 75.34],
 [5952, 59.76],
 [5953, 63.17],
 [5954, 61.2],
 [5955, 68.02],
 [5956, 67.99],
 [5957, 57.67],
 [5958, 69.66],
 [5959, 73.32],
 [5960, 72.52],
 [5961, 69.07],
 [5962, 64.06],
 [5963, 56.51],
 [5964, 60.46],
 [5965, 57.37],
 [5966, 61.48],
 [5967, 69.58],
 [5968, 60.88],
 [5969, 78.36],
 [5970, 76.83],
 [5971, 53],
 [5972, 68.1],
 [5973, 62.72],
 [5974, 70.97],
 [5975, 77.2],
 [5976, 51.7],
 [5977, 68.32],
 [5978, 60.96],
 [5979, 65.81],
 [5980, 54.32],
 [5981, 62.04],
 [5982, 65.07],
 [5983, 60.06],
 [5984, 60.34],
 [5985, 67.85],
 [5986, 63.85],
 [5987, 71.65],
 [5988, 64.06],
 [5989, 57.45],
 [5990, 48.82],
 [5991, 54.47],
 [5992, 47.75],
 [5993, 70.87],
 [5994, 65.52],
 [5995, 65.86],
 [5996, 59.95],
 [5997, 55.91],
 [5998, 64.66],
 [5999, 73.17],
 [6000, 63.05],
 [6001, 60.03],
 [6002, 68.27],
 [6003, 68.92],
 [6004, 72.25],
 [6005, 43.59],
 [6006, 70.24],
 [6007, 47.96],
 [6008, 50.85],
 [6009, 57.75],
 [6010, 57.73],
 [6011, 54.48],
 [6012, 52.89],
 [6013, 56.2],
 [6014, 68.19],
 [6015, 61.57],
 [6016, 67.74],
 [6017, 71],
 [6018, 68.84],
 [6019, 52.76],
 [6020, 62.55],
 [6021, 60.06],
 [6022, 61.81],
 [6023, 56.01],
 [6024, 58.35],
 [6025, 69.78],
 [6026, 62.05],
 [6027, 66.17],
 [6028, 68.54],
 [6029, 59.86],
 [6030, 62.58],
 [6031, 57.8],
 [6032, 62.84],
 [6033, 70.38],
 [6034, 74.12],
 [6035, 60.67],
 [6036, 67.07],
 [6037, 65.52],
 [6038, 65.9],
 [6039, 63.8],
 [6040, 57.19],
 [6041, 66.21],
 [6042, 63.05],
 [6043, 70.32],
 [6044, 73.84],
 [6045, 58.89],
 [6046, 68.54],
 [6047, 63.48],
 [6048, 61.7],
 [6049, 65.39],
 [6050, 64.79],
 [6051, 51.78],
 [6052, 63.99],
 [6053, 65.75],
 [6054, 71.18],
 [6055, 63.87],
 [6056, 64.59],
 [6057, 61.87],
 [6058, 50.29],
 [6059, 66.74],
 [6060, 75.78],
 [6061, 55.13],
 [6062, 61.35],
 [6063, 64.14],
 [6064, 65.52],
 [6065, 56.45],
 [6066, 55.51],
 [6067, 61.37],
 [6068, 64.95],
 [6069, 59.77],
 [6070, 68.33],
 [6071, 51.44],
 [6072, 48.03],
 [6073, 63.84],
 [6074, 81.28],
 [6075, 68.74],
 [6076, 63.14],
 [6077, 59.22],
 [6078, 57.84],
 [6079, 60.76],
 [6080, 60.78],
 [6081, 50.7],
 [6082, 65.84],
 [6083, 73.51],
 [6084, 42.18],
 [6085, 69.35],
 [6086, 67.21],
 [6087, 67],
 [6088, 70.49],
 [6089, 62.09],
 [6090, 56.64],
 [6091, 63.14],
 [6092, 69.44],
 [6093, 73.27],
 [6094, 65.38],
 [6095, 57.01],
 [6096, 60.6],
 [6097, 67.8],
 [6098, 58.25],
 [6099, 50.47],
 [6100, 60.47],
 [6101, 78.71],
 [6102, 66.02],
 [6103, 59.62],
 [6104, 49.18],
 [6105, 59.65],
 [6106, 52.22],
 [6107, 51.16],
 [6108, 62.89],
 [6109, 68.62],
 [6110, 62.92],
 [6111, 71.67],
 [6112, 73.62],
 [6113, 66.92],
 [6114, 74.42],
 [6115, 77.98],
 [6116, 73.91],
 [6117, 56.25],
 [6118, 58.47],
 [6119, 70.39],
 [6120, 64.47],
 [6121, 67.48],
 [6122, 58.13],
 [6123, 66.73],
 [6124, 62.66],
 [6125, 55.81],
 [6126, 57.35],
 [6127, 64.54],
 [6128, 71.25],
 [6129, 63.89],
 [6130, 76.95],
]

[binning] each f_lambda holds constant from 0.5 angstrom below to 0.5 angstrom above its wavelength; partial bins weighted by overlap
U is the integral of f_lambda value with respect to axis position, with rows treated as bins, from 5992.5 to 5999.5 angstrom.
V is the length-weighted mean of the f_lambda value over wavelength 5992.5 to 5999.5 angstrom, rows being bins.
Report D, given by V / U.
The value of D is 0.14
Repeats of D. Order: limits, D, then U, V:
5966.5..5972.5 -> 0.17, 407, 67.8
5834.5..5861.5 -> 0.04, 1742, 64.5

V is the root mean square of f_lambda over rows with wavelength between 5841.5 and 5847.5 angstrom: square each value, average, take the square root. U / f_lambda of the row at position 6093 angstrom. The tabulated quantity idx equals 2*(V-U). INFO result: -3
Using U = 73.27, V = 72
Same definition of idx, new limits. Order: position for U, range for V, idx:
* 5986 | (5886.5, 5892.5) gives -18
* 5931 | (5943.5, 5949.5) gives 13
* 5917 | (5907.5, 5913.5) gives 6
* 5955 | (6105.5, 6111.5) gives -12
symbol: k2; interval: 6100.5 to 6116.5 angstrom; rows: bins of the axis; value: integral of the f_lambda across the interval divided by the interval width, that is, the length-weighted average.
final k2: 66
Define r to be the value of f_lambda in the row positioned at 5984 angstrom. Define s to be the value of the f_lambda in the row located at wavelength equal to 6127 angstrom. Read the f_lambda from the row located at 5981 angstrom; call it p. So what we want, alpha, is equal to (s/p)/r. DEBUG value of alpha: 0.0172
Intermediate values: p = 62.04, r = 60.34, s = 64.54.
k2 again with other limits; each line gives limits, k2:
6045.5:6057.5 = 64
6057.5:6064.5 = 63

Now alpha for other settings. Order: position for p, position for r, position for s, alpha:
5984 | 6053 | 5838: 0.0175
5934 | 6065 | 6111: 0.0202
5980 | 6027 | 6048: 0.0172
